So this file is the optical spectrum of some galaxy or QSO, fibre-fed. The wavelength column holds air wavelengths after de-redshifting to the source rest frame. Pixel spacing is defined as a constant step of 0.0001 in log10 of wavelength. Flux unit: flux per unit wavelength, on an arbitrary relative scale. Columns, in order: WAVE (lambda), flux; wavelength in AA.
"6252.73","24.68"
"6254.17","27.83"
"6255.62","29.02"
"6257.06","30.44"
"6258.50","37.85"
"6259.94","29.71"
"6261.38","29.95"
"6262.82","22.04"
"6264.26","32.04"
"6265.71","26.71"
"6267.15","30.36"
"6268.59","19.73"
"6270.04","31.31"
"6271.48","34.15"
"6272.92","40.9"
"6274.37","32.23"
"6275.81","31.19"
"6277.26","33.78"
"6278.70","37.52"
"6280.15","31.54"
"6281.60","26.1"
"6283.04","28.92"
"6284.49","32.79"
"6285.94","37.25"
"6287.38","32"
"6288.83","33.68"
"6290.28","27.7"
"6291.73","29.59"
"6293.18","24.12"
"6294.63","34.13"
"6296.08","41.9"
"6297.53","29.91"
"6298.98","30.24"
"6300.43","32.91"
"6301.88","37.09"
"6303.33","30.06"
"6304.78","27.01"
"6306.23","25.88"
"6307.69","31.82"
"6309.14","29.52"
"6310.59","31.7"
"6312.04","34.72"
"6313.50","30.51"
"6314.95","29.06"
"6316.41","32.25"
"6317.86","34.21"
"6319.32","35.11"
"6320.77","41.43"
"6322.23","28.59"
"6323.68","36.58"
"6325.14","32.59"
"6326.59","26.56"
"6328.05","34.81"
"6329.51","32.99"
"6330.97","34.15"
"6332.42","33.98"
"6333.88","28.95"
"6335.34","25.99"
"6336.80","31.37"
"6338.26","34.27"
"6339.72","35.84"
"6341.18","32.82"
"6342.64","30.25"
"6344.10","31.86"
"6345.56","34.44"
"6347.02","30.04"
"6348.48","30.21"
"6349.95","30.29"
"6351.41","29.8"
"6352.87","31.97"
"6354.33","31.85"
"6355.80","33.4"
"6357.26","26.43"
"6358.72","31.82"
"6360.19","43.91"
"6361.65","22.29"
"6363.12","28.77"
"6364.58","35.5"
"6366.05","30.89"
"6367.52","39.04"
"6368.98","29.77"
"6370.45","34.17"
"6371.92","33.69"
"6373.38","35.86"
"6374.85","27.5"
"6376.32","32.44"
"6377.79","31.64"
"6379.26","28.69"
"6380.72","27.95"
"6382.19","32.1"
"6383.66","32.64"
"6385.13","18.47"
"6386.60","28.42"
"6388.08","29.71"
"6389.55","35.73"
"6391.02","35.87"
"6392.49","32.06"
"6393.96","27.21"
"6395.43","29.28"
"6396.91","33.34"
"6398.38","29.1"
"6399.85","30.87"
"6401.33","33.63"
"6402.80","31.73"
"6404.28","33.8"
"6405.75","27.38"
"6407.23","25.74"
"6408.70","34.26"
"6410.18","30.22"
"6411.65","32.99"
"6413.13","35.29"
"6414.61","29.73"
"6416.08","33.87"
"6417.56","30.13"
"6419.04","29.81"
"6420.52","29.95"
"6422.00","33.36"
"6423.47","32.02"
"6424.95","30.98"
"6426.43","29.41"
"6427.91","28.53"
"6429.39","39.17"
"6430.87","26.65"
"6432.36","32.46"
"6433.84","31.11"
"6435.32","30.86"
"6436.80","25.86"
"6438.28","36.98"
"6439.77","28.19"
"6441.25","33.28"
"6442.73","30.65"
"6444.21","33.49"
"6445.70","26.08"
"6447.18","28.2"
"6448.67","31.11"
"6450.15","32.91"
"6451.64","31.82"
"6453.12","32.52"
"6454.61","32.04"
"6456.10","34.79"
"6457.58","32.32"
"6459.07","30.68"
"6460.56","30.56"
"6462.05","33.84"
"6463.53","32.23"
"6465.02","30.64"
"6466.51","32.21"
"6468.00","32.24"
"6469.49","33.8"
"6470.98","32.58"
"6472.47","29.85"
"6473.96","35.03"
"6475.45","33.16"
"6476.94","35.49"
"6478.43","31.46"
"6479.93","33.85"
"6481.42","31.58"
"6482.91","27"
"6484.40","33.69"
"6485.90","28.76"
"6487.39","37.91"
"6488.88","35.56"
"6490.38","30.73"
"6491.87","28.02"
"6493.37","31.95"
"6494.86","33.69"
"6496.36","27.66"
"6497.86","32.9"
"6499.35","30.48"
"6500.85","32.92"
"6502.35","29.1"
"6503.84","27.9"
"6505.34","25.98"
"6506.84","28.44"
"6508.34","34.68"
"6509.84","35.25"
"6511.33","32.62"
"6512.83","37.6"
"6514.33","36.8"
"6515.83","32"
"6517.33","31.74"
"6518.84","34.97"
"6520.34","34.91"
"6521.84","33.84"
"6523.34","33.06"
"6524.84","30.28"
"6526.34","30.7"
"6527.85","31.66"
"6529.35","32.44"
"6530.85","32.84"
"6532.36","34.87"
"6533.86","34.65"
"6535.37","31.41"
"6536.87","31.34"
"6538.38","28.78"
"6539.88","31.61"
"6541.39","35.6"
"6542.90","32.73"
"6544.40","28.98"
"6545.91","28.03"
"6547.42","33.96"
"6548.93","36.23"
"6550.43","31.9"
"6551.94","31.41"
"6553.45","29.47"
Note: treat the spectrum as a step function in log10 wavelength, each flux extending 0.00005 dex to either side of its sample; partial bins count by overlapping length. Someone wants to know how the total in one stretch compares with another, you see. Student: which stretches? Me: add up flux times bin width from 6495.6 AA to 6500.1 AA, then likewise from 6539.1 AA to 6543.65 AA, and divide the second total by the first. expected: 1.11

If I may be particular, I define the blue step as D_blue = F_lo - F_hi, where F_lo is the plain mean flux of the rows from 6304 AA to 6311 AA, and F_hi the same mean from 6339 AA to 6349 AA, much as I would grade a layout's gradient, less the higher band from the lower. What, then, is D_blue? -3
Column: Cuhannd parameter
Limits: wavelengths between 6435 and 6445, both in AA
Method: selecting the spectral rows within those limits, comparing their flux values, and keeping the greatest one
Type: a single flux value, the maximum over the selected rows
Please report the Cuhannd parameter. 36.98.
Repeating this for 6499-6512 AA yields 35.25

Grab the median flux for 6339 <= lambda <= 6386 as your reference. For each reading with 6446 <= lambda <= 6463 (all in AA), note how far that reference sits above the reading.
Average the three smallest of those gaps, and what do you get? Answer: -2.0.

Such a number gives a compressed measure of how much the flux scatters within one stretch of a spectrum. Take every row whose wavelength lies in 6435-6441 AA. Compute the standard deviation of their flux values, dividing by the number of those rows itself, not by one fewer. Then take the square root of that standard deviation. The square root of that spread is 2.0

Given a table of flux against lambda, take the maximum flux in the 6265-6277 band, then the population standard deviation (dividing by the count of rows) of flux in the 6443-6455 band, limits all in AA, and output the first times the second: 98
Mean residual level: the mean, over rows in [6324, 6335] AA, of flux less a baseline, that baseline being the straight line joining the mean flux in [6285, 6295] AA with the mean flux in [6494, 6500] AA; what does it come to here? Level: 0.8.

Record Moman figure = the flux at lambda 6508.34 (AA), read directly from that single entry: 34.68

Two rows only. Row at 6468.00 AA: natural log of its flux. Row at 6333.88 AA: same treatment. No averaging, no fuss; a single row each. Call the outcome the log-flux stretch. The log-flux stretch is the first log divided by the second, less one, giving 0.032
